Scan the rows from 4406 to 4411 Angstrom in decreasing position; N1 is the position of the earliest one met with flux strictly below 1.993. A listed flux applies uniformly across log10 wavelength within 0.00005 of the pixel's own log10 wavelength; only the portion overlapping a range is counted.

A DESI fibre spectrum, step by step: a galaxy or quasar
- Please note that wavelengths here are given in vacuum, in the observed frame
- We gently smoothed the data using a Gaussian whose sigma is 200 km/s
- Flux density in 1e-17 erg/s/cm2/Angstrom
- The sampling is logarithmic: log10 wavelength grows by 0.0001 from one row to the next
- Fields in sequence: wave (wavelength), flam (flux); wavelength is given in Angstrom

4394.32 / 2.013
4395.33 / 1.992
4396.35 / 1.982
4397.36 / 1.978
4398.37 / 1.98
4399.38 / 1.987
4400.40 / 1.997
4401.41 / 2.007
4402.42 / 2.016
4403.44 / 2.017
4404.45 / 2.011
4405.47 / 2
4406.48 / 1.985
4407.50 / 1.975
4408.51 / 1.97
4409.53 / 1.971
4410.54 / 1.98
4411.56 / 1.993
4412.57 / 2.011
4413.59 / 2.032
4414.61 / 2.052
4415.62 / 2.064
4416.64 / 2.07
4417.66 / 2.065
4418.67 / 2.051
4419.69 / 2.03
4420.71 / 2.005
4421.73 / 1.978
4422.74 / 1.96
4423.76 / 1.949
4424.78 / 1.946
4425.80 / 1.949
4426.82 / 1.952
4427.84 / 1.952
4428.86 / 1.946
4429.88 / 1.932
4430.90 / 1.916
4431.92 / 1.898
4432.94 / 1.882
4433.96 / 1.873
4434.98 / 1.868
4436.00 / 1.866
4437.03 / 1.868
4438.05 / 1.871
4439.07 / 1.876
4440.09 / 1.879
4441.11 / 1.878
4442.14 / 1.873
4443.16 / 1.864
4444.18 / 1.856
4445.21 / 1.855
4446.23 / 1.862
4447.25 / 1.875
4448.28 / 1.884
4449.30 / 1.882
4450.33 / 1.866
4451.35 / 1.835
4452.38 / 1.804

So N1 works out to 4410.54 Angstrom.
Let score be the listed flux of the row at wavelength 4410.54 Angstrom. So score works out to 1.98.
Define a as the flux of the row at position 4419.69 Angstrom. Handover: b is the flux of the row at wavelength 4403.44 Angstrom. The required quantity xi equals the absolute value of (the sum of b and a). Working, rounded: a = 2.03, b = 2.017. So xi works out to 4.05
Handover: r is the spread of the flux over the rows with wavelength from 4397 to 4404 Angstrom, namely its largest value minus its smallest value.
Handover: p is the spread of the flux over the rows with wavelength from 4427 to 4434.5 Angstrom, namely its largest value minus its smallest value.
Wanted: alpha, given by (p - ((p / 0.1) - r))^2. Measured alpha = 0.45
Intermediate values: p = 0.08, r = 0.039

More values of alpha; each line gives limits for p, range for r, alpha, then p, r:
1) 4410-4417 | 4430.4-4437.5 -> 0.58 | 0.09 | 0.050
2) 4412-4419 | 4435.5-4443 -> 0.27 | 0.06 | 0.013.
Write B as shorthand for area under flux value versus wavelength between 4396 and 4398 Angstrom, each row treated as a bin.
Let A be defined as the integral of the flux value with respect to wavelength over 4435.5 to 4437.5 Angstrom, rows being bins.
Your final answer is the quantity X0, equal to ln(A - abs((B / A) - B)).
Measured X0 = -0.20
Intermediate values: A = 3.7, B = 3.970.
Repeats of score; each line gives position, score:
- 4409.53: 1.971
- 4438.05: 1.871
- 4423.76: 1.949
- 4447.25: 1.875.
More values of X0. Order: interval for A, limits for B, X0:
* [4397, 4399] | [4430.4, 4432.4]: 0.11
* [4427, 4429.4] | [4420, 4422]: 0.43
